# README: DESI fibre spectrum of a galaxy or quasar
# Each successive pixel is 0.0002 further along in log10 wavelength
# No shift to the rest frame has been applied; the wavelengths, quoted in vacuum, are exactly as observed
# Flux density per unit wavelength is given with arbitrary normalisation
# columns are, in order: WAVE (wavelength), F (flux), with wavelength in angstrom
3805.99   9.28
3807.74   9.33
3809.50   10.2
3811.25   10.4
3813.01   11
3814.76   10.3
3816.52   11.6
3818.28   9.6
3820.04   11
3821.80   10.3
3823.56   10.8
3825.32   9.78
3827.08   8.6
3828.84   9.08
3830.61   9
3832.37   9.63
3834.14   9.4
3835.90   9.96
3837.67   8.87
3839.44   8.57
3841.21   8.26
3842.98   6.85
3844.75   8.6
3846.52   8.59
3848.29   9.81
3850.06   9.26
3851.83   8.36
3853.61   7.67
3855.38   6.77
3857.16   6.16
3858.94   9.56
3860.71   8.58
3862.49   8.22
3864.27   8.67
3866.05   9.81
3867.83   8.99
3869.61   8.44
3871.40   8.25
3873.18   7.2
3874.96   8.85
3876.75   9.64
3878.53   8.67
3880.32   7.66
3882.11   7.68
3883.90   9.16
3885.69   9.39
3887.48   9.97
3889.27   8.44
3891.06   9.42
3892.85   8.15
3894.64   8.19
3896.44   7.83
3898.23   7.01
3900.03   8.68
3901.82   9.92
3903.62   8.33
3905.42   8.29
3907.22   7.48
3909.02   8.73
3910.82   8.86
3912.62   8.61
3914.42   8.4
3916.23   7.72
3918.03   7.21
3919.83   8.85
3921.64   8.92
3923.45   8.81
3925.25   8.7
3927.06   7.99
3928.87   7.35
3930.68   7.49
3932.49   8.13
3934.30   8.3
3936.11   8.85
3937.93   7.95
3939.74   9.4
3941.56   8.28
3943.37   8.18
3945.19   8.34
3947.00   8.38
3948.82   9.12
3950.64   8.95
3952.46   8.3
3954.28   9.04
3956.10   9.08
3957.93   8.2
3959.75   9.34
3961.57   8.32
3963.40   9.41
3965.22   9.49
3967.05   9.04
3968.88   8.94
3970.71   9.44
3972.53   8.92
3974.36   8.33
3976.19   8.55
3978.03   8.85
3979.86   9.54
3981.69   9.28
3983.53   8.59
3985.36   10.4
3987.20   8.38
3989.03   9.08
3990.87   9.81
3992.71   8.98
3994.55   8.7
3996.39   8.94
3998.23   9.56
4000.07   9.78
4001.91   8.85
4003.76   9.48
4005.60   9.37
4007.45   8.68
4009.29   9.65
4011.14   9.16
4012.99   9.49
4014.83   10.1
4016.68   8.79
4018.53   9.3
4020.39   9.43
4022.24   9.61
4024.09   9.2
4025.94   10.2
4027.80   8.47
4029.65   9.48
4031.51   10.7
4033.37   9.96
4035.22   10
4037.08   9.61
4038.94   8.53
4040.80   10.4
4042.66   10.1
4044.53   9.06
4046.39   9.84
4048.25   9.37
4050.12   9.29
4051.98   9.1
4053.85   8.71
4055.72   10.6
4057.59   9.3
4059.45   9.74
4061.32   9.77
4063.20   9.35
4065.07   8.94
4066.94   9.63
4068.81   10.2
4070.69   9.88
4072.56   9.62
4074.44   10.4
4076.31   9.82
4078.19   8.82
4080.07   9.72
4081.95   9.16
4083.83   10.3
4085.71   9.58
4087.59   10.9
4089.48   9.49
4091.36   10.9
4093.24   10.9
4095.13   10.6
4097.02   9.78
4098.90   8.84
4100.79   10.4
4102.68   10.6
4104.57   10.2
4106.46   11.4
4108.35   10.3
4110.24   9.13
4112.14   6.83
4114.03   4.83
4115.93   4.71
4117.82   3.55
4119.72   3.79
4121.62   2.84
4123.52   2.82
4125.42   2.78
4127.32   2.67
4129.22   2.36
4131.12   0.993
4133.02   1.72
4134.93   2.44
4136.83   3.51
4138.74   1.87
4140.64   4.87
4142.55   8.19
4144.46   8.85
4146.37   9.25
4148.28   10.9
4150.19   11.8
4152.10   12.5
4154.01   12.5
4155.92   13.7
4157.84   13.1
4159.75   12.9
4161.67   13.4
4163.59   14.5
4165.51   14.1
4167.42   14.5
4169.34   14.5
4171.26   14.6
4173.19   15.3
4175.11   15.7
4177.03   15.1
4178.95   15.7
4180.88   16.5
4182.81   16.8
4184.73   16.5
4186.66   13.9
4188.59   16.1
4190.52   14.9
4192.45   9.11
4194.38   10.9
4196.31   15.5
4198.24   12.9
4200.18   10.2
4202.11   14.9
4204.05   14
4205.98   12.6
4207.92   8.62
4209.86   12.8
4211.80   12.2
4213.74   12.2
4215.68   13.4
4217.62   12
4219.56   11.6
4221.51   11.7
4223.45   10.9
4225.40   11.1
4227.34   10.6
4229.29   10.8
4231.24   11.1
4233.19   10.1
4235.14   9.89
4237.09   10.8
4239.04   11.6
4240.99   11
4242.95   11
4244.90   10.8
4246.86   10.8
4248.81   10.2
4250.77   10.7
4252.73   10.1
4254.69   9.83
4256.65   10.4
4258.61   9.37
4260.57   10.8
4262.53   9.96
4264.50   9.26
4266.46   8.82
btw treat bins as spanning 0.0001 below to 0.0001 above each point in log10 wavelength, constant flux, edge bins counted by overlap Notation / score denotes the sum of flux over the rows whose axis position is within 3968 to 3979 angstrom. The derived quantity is 53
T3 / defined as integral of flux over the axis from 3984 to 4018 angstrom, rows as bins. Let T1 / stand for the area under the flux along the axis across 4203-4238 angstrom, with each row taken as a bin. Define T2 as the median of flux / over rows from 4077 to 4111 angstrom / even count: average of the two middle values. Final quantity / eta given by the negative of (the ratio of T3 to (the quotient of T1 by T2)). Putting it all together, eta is -8.1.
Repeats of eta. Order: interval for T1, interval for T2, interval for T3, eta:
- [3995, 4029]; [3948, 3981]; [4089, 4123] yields -7.9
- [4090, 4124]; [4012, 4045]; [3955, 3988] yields -10.4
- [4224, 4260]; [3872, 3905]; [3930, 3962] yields -6.1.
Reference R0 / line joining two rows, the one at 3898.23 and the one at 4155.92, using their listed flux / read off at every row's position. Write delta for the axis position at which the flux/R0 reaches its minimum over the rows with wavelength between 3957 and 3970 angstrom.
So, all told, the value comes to 3957.93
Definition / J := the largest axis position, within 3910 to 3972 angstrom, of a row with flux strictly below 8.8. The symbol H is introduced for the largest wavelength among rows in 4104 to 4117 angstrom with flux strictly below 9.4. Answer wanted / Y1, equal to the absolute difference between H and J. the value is 154.4 angstrom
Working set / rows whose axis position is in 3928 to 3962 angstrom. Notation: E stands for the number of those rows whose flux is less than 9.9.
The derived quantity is 19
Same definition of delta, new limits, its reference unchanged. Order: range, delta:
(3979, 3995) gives 3987.20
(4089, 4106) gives 4098.90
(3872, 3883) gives 3873.18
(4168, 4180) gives 4169.34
